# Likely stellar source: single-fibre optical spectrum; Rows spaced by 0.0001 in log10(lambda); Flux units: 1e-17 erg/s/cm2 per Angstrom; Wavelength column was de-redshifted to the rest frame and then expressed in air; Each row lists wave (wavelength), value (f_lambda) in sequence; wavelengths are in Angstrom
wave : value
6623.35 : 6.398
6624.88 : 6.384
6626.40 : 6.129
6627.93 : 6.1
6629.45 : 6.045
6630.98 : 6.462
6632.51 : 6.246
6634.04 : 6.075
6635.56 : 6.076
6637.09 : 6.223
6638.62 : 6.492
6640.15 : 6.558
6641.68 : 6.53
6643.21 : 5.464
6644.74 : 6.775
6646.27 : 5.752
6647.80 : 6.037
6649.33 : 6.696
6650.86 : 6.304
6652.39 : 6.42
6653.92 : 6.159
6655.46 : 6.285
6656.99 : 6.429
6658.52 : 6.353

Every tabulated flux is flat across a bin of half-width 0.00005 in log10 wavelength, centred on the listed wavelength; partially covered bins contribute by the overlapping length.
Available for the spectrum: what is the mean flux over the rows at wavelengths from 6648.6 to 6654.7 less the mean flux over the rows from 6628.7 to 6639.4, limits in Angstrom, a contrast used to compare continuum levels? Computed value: 0.16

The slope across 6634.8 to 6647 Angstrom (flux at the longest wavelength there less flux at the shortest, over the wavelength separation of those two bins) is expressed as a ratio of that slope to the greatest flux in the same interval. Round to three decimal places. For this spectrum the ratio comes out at -0.004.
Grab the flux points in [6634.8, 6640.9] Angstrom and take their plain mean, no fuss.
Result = 6.34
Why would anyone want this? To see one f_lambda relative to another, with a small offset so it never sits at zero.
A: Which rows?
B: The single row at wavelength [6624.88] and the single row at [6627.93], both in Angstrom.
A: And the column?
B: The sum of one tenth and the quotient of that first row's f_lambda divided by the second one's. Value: 1.15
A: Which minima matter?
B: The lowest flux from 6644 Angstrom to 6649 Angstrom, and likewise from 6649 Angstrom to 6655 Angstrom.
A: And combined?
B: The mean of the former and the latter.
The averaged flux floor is 5.96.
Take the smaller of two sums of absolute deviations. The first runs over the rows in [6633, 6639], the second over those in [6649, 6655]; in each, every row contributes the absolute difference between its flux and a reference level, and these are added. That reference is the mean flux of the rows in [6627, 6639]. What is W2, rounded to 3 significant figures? 0.564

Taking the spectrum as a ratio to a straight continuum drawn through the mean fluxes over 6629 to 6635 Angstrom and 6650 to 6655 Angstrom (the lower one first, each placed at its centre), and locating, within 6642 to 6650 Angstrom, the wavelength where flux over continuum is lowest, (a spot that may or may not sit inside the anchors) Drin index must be 6643.21 Angstrom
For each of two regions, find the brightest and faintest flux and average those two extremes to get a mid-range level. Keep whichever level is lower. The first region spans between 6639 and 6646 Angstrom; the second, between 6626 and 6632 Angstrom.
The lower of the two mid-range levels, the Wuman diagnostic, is 6.12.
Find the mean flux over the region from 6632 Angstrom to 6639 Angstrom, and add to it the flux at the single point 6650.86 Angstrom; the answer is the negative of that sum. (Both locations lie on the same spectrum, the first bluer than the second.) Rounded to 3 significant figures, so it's -12.5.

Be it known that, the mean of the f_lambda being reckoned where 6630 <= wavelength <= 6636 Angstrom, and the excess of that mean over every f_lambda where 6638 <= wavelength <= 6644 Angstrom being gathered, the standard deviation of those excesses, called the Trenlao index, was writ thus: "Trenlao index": 0.5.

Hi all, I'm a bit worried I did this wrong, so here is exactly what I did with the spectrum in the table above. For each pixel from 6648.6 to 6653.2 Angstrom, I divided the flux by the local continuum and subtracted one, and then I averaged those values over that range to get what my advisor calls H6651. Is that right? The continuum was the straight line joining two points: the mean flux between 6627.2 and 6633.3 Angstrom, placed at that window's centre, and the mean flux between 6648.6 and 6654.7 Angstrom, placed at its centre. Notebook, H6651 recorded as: 0.013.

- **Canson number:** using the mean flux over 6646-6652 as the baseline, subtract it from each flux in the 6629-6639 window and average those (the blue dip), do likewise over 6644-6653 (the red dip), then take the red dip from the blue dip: -0.10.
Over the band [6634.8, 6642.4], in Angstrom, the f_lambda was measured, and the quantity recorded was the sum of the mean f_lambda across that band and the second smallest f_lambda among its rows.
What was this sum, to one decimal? 12.6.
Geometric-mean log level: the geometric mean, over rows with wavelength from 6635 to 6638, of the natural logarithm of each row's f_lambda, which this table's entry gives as 1.82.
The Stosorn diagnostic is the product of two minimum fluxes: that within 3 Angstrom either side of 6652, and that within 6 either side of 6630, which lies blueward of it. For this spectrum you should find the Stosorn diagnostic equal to 37.2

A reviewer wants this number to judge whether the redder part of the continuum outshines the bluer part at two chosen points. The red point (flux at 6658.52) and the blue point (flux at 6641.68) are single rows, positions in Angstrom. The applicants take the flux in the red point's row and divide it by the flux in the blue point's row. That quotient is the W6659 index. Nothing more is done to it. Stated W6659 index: 0.97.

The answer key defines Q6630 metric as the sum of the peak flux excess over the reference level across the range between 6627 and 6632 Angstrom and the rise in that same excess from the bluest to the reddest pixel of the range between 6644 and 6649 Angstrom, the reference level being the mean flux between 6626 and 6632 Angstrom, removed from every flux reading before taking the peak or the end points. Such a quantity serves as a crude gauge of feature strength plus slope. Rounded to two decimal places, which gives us -0.46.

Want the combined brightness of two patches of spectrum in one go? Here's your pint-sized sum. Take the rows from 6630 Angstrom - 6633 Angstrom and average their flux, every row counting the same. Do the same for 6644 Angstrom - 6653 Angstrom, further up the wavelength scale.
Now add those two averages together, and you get 12.7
